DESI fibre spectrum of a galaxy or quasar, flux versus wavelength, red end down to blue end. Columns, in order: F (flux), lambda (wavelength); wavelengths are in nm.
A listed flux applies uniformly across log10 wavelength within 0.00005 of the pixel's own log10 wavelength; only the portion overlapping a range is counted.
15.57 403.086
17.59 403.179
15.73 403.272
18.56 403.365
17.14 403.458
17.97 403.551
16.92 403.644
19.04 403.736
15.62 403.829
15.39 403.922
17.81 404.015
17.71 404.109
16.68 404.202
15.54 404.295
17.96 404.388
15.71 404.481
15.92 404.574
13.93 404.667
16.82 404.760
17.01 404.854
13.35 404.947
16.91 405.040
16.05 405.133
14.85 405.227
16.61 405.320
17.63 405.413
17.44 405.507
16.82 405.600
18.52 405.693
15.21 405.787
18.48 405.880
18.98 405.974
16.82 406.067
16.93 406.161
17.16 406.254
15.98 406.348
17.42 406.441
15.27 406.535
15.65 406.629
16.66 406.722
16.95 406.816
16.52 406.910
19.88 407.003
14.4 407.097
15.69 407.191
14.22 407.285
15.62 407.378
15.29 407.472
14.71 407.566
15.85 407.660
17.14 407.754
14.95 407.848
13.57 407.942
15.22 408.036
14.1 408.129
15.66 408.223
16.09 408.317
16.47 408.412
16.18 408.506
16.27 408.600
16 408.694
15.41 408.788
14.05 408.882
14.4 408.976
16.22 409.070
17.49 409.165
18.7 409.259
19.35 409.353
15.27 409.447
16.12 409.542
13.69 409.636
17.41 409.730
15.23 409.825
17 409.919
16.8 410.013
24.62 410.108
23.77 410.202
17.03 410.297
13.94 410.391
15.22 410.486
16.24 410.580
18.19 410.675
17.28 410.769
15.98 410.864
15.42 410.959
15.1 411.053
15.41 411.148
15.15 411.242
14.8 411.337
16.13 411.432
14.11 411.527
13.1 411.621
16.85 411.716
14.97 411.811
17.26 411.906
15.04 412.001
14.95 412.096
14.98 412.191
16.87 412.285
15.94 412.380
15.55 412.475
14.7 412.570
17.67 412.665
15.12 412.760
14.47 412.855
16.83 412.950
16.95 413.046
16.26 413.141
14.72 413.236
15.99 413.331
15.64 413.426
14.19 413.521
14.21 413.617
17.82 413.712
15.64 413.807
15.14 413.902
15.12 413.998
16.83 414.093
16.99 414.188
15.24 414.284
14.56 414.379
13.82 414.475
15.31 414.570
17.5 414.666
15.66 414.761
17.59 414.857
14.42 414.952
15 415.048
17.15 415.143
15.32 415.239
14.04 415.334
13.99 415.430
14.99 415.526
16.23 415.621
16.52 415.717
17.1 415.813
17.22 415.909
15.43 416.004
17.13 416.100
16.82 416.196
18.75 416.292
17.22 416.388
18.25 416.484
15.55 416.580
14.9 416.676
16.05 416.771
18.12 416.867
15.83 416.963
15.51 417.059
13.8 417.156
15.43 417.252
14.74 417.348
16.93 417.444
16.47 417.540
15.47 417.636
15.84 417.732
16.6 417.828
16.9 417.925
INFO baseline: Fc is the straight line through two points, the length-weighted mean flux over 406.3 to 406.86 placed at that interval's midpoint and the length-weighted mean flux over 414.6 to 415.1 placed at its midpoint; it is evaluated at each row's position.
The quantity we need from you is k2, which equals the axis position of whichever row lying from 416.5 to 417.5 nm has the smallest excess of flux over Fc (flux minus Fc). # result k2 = 417.156 nm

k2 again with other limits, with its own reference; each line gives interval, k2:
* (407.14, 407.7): 407.285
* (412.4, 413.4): 412.855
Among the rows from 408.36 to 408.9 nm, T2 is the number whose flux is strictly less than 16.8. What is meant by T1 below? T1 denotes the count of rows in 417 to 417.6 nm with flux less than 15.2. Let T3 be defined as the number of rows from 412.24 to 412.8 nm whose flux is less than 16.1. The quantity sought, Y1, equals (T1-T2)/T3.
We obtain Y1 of -1.0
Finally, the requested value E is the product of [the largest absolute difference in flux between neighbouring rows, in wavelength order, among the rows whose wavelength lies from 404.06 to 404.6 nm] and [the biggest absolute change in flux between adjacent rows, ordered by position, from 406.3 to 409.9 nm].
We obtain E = 13.3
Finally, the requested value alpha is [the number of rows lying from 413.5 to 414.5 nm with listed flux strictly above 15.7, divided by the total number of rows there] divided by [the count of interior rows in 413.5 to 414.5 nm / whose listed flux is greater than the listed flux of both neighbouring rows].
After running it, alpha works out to 0.14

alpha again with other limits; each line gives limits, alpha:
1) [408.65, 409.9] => 0.18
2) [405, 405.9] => 0.40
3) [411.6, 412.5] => 0.13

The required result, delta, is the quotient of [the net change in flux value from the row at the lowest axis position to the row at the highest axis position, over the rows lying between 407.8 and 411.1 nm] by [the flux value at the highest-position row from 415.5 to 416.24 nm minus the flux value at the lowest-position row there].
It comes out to 0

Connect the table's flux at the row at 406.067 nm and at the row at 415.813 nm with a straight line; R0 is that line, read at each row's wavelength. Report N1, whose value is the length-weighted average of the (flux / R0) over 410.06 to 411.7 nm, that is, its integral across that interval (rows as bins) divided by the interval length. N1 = 0.98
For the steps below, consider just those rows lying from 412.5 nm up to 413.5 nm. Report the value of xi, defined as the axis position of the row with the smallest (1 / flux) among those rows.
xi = 412.665 nm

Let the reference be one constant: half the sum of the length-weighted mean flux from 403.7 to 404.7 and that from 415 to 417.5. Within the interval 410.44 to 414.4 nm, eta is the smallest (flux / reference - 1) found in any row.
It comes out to -0.195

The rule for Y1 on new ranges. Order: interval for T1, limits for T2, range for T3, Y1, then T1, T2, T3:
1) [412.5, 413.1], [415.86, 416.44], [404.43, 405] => 0.5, 3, 1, 4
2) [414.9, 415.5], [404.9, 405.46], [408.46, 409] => 0.0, 4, 4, 4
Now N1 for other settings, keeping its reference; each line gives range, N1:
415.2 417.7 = 0.94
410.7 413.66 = 0.92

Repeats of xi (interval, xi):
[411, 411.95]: 411.906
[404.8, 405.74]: 405.693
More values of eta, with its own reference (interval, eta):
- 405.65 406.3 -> -0.066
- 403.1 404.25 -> -0.055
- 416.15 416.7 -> -0.085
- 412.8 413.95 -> -0.128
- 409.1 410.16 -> -0.159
